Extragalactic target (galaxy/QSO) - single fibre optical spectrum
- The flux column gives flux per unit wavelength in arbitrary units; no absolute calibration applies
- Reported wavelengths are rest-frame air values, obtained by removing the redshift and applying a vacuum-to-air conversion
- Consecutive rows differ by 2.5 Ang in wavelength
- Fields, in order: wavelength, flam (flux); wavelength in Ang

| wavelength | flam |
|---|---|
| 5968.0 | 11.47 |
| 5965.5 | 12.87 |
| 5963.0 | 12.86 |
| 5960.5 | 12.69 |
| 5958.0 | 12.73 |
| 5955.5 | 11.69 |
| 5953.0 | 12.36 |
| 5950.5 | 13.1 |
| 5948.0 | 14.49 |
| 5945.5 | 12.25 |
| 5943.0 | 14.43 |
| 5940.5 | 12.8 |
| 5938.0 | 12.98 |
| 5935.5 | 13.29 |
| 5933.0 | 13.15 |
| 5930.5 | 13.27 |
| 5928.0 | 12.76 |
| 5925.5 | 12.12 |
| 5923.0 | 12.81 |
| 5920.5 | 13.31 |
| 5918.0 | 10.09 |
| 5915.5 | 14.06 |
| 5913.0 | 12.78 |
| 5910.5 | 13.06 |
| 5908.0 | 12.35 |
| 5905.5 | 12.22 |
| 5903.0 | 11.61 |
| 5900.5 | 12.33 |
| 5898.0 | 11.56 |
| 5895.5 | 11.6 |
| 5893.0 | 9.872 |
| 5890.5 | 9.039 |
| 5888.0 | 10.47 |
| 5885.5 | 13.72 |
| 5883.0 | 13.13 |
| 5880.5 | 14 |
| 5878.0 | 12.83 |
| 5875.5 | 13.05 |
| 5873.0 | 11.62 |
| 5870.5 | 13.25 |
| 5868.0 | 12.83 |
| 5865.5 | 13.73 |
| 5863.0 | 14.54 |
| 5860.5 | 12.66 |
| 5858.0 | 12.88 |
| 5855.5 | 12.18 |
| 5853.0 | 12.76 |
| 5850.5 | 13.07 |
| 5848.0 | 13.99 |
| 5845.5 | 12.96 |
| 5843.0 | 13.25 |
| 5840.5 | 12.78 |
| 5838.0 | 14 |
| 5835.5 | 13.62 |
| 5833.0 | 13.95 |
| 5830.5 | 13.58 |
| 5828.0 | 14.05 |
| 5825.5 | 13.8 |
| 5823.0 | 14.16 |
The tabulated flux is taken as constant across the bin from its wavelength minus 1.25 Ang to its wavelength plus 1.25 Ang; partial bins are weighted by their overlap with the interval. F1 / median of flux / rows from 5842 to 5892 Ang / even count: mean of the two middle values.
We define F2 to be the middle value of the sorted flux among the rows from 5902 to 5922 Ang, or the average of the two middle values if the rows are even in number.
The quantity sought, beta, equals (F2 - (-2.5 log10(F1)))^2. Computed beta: 236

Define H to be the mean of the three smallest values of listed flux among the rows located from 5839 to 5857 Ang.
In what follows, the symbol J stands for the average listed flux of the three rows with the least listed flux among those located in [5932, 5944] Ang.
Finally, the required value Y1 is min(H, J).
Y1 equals 12.6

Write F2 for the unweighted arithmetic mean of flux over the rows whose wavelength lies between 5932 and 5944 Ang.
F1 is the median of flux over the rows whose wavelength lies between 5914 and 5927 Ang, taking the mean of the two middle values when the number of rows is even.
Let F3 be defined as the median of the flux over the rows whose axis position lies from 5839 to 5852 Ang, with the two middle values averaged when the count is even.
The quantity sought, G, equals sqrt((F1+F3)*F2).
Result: 18.6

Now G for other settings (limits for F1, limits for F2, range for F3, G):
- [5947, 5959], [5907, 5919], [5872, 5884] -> 17.9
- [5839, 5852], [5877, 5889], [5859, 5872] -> 18.4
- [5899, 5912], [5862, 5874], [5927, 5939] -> 18.3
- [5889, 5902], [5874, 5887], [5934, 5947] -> 18.1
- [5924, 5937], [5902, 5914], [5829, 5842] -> 18.2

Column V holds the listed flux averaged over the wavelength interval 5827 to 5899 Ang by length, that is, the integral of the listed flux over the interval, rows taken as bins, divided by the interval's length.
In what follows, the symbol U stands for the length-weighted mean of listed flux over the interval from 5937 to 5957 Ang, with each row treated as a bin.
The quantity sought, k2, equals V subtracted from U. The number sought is 0.2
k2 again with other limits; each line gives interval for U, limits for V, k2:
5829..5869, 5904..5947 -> 0.5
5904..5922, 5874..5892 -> 0.3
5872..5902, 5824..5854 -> -1.6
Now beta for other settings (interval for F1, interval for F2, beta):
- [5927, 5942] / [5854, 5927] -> 242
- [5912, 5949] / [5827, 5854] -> 268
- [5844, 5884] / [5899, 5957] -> 243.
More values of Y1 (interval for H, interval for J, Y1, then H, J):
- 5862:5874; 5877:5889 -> 12.1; 12.6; 12.1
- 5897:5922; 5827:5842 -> 11.1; 11.1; 13.3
